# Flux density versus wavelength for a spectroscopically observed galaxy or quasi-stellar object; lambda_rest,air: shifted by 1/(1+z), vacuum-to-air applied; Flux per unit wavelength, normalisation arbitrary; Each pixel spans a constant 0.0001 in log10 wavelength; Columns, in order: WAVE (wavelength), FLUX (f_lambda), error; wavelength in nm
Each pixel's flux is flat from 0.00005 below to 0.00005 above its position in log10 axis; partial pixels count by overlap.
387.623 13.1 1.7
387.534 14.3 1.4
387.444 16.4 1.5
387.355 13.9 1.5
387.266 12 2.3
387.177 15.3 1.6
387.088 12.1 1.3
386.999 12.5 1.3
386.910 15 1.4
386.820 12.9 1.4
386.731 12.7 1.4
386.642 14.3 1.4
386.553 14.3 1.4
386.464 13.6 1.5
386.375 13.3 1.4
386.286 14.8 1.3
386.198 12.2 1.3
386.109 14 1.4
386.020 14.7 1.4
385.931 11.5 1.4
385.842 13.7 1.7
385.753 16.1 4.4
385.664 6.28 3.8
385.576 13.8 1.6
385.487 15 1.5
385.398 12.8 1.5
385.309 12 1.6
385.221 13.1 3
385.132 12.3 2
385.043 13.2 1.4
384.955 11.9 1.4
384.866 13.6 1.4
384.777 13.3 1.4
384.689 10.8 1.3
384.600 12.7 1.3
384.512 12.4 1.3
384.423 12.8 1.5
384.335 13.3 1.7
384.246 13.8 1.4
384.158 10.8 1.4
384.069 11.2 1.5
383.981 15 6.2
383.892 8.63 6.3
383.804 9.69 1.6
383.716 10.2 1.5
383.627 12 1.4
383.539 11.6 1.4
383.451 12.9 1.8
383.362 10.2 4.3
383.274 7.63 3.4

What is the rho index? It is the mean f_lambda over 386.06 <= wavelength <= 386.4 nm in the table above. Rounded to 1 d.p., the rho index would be 13.6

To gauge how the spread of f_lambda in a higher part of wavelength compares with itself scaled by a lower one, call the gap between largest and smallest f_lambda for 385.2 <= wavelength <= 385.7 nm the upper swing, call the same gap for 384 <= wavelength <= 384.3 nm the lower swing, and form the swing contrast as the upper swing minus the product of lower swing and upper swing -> -17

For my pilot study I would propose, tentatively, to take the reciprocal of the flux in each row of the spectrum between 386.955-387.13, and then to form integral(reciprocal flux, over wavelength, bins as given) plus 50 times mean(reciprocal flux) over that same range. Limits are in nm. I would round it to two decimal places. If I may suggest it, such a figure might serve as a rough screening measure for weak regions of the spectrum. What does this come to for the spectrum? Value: 4.08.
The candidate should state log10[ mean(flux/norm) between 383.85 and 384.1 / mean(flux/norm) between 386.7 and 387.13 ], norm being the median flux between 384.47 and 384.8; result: -0.05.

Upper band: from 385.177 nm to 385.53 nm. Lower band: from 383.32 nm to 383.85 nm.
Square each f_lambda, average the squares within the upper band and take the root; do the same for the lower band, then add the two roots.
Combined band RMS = 24.4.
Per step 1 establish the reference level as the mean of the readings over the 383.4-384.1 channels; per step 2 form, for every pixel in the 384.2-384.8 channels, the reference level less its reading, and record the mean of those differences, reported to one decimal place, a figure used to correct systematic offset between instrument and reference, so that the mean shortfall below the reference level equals -1.3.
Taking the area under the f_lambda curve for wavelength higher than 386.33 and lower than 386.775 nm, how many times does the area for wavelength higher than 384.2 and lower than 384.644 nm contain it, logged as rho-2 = 0.95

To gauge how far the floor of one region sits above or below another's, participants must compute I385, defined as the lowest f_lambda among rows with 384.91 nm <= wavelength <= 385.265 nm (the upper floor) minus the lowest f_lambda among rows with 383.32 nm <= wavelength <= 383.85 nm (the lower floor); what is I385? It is 2.2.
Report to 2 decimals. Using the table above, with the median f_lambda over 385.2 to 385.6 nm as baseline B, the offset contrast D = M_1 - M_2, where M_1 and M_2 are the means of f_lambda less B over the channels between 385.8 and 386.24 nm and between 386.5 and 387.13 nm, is -0.18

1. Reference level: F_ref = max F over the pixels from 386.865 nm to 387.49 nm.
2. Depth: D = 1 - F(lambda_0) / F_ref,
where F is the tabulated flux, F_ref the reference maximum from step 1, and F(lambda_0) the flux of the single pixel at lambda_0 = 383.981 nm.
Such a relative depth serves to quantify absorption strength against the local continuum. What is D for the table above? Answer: 0.09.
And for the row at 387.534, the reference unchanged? 0.13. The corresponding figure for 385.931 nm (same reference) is 0.30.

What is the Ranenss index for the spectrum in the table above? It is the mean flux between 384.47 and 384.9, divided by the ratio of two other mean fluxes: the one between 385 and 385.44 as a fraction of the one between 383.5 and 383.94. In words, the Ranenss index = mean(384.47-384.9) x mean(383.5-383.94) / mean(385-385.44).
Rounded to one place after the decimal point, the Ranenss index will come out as 10.3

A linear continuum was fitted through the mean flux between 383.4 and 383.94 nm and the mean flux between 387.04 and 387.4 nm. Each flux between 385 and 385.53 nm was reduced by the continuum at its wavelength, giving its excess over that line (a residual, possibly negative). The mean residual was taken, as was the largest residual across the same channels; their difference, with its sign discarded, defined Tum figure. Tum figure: 1.78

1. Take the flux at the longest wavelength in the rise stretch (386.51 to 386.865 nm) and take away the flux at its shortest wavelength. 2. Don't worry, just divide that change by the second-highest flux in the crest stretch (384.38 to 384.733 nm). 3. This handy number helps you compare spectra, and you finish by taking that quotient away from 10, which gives 10.1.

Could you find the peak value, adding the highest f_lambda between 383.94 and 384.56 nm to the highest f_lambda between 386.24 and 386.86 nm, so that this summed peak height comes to 29.8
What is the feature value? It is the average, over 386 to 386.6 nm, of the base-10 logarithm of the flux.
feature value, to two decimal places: 1.14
